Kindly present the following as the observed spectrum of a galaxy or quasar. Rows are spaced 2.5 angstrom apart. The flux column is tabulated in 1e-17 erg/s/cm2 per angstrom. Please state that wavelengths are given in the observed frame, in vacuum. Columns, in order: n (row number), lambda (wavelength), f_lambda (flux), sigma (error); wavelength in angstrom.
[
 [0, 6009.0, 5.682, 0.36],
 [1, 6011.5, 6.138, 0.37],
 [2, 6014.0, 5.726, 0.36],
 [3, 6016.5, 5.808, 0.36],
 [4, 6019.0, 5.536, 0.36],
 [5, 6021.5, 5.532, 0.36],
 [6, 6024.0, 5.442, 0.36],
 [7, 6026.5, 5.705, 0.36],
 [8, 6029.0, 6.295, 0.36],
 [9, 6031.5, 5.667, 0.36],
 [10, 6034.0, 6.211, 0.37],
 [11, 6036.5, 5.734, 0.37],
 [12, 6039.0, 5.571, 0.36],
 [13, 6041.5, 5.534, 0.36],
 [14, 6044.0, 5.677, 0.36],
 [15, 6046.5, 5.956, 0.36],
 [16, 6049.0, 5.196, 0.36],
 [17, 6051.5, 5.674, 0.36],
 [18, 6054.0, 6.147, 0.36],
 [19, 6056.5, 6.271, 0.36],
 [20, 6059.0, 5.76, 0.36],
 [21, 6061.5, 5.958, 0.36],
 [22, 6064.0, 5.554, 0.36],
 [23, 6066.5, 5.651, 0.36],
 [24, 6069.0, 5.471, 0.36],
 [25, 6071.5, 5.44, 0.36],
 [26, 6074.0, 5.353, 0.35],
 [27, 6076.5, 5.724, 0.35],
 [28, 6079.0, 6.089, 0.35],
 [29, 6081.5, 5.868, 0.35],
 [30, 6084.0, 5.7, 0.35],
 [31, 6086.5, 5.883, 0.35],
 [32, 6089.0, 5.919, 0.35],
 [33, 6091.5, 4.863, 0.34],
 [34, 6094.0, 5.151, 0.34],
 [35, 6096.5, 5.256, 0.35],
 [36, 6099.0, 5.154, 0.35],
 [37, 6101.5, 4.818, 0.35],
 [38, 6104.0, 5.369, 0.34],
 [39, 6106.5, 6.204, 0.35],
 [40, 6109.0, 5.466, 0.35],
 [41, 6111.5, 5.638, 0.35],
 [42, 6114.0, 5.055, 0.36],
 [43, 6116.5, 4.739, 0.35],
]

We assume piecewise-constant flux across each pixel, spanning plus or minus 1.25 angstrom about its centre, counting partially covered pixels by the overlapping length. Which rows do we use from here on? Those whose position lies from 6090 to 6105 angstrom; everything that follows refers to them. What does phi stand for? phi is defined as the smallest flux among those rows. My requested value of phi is 4.818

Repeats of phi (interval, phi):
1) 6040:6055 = 5.196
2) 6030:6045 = 5.534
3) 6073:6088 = 5.353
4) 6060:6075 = 5.353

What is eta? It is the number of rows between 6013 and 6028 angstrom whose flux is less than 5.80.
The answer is 5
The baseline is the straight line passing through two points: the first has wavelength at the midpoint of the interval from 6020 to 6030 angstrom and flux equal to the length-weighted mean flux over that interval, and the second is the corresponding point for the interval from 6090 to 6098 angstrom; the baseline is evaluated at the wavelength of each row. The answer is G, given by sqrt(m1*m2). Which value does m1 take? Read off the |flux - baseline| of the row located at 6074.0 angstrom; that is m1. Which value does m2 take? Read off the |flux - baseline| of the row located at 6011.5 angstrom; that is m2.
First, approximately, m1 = 0.06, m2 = 0.29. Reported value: 0.13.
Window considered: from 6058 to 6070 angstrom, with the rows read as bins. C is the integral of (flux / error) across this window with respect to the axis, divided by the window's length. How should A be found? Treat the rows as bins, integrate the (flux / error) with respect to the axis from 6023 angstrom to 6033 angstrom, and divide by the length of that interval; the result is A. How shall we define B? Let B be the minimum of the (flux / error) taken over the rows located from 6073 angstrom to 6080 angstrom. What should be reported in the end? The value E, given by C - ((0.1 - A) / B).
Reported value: 16.8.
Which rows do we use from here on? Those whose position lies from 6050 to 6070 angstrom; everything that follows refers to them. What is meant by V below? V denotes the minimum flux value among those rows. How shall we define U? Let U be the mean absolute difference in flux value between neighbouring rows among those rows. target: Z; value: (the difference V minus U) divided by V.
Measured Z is 0.948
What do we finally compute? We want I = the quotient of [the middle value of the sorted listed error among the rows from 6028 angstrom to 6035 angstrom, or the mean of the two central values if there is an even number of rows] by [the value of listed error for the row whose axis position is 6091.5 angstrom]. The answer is 1.06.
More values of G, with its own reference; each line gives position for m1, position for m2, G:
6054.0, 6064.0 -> 0.34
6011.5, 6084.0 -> 0.38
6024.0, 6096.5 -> 0.22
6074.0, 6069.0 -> 0.09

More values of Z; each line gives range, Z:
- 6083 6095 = 0.920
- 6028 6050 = 0.927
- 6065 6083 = 0.961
